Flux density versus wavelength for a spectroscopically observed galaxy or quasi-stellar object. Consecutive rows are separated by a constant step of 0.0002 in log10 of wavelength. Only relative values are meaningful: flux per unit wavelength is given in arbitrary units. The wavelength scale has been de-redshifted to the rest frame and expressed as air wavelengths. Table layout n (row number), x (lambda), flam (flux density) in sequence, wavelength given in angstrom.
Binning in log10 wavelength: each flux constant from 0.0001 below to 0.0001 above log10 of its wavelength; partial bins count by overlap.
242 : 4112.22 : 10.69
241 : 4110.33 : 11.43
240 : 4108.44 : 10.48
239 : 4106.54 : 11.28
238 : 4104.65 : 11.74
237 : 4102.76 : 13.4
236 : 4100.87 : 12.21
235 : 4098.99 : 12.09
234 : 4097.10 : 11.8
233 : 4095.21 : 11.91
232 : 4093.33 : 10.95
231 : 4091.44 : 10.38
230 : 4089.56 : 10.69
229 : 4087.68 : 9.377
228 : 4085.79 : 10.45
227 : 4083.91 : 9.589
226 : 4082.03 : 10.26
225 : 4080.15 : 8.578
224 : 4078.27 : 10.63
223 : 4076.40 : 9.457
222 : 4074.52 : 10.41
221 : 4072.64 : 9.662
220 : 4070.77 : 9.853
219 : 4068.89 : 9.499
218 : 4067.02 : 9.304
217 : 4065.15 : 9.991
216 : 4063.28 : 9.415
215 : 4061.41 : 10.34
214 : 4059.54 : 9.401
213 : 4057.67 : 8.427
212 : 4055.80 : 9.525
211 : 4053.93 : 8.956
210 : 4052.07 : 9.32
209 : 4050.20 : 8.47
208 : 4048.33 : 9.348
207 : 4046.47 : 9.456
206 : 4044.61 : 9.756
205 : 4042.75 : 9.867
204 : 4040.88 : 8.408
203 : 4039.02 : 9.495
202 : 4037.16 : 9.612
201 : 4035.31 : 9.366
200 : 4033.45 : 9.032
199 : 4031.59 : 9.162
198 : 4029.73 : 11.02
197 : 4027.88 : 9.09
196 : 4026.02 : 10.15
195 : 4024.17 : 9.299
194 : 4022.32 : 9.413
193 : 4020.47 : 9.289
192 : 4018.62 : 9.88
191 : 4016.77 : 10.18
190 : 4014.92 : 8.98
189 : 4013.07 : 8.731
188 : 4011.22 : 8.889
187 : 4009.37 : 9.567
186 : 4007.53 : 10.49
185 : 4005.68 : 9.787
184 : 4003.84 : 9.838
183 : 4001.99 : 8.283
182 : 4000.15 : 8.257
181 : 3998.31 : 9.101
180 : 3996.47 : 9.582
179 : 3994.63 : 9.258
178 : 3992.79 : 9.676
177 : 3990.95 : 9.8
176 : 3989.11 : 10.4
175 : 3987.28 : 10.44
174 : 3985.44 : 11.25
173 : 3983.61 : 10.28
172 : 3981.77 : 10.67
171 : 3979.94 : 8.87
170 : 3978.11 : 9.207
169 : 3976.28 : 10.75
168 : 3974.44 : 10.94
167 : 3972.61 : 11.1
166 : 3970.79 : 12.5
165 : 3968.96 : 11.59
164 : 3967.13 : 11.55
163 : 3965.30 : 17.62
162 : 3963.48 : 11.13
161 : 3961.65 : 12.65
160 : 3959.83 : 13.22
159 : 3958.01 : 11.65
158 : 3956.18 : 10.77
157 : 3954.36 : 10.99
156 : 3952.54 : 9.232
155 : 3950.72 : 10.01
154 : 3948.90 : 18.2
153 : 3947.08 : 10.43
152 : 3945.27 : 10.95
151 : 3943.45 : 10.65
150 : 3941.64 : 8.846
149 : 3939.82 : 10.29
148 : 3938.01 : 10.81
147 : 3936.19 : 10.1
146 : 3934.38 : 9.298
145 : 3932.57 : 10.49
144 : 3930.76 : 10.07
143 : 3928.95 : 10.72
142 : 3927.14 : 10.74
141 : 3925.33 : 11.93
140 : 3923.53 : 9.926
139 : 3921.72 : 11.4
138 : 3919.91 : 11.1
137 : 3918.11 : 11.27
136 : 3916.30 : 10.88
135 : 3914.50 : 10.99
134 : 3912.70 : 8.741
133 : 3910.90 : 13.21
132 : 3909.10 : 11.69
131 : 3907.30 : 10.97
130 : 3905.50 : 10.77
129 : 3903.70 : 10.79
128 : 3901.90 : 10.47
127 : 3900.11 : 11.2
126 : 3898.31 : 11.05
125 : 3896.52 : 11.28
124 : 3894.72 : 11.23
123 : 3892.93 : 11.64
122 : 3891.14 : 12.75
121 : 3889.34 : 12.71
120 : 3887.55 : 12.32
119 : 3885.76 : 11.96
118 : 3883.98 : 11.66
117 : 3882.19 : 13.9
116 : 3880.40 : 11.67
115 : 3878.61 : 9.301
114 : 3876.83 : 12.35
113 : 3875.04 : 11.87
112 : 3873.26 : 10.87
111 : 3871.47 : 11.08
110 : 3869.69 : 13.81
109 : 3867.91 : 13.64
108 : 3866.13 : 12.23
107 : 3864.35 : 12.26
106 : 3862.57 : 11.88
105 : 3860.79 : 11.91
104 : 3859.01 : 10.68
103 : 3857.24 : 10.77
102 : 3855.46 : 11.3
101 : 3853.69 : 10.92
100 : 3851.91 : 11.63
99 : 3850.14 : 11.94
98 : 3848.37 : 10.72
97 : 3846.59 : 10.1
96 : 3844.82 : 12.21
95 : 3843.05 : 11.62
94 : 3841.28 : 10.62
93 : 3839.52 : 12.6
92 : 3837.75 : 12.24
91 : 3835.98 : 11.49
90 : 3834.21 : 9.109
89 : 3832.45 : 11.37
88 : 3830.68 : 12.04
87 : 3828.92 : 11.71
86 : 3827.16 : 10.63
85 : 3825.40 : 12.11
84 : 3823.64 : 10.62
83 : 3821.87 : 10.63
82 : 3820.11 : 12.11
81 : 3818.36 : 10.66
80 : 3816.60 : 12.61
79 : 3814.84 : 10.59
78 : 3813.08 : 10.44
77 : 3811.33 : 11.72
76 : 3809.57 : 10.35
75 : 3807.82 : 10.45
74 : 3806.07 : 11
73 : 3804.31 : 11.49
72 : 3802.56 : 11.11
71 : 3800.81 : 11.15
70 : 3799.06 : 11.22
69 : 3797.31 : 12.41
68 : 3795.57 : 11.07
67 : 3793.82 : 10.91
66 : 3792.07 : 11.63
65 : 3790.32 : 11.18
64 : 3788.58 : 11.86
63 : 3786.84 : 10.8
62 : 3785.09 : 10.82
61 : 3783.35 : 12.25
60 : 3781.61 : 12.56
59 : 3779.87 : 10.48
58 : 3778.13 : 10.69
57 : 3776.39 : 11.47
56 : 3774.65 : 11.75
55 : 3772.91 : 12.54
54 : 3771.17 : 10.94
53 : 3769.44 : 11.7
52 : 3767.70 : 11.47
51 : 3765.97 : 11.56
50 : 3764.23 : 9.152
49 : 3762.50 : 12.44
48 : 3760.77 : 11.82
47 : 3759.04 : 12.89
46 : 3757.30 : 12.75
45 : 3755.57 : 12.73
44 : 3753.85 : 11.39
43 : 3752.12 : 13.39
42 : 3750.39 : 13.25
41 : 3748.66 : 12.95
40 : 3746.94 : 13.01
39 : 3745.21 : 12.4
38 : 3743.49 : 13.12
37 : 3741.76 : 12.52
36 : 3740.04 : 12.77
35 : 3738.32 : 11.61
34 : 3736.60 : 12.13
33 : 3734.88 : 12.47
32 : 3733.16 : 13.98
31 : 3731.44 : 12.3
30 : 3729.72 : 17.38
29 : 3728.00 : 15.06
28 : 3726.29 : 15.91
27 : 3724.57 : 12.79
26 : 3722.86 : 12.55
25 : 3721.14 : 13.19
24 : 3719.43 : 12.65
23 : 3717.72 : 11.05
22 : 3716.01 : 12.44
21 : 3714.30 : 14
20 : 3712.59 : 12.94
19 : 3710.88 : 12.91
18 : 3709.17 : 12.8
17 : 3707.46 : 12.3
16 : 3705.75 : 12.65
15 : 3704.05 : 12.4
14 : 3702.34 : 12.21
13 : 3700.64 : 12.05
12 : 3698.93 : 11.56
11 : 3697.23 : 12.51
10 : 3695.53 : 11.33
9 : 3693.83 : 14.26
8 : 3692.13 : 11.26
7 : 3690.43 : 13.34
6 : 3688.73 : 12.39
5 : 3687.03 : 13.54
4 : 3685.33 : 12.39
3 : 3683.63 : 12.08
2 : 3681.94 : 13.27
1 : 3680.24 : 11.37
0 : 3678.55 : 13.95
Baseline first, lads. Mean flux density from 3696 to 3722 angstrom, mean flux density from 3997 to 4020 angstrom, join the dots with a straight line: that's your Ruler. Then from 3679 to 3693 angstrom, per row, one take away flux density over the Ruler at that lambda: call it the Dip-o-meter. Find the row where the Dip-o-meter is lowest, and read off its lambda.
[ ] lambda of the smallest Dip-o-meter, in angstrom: 3687.03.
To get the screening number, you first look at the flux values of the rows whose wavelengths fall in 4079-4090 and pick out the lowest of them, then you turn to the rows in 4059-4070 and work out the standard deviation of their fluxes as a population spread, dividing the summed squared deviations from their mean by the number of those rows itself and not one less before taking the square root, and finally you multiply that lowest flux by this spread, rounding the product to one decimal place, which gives 3.2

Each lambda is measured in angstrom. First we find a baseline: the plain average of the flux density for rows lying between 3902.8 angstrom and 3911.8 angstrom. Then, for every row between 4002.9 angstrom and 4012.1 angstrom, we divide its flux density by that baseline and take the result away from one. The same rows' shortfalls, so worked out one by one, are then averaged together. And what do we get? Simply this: 0.15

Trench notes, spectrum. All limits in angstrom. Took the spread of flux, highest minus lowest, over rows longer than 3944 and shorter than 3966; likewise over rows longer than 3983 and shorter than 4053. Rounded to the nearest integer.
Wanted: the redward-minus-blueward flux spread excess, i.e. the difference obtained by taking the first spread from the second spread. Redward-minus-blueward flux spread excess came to -6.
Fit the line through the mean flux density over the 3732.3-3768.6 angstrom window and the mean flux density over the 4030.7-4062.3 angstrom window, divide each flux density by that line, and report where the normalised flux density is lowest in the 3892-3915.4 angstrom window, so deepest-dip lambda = 3912.70 angstrom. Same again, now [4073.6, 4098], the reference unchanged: 4080.15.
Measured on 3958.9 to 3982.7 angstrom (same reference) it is 3979.94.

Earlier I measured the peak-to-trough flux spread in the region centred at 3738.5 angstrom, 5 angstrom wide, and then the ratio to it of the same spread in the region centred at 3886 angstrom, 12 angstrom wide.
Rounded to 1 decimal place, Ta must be 1.9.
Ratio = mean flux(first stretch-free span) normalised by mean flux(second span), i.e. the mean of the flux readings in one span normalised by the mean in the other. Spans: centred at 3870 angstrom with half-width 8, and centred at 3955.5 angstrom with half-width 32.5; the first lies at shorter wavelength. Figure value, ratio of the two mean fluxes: 1.10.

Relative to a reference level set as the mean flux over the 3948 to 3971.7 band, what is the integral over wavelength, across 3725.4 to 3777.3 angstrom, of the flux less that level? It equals 12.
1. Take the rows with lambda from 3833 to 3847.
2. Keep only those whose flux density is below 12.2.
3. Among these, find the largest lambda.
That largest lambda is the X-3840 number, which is 3846.59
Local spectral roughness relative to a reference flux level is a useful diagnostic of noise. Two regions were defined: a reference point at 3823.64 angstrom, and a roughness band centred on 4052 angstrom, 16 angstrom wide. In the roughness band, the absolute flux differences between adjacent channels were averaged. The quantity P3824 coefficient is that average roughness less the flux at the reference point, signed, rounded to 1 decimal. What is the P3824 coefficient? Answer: -10.0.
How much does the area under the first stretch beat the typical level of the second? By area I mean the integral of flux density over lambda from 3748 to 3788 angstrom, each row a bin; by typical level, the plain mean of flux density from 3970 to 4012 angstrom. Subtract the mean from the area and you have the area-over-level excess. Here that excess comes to 462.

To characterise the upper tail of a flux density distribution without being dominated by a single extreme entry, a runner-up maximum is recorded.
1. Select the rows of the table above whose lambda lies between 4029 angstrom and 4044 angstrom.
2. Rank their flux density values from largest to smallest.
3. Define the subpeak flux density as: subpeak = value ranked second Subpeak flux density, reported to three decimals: 9.867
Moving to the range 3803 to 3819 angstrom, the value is 11.720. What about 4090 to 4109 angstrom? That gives 12.210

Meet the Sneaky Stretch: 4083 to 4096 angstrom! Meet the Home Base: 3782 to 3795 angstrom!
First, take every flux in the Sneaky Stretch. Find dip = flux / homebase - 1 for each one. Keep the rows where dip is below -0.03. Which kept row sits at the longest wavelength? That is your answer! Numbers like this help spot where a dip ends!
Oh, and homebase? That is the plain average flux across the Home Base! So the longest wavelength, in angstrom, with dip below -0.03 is 4093.33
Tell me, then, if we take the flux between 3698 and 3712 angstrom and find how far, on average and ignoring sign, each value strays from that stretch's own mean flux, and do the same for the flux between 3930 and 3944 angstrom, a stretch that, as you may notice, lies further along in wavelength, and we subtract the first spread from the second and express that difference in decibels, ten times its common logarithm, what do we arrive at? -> -7.7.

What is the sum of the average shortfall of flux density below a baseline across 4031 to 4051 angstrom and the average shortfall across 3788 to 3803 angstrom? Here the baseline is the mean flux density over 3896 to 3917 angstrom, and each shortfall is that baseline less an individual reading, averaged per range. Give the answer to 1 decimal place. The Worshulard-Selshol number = 1.3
